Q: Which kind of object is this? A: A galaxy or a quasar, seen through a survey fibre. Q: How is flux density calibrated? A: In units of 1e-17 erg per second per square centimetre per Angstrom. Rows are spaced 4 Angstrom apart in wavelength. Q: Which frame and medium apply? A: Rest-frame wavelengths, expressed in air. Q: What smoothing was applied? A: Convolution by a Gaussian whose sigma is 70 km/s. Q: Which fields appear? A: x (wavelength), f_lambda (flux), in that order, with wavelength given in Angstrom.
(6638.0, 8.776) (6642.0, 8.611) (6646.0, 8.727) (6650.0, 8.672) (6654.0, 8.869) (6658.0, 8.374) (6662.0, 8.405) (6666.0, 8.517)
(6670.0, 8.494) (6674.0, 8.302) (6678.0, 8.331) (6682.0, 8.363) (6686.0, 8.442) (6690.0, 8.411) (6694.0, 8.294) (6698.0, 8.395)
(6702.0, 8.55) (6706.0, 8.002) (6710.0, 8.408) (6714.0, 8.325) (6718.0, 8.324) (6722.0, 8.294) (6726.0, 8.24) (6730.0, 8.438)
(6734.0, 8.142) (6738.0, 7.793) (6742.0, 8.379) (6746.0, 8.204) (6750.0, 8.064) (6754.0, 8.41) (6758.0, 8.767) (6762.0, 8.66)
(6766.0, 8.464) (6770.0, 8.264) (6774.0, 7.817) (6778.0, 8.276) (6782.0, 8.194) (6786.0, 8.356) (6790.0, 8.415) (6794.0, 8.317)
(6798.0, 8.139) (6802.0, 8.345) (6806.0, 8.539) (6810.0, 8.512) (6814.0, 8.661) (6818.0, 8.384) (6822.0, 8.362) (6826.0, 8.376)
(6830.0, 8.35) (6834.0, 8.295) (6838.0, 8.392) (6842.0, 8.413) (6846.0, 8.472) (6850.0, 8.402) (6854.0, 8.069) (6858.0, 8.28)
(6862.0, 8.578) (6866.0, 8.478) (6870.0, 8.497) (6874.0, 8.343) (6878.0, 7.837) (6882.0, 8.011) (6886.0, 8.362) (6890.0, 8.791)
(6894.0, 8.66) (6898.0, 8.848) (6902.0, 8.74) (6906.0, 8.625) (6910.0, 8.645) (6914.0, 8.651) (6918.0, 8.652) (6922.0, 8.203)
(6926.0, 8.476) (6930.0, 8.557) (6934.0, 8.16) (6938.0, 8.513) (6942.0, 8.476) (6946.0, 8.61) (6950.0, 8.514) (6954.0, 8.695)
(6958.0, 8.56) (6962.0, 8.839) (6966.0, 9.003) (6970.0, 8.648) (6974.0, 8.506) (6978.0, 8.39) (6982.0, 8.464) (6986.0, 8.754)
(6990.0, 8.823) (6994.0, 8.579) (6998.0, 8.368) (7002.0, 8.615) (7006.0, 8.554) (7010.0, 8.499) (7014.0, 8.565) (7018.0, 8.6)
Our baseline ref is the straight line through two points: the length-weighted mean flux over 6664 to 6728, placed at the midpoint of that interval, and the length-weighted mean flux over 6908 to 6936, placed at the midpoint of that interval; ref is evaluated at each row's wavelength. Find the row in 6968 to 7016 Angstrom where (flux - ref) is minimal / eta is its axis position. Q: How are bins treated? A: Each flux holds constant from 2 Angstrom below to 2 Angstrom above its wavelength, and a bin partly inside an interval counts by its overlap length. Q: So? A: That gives 6998.0 Angstrom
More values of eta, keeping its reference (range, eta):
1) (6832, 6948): 6878.0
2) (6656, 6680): 6674.0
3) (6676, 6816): 6738.0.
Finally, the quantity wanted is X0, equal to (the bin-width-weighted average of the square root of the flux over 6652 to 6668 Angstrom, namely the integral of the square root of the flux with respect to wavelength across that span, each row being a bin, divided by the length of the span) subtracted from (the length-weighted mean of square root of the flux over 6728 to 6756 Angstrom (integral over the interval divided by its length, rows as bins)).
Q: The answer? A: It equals -0.058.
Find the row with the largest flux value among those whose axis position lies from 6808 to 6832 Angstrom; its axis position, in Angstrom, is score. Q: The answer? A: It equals 6814.0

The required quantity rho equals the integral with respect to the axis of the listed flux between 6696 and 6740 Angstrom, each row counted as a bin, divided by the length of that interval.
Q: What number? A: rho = 8.26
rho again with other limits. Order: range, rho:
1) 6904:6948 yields 8.51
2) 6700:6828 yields 8.33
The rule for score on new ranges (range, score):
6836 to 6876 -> 6862.0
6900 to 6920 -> 6902.0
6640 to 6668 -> 6654.0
